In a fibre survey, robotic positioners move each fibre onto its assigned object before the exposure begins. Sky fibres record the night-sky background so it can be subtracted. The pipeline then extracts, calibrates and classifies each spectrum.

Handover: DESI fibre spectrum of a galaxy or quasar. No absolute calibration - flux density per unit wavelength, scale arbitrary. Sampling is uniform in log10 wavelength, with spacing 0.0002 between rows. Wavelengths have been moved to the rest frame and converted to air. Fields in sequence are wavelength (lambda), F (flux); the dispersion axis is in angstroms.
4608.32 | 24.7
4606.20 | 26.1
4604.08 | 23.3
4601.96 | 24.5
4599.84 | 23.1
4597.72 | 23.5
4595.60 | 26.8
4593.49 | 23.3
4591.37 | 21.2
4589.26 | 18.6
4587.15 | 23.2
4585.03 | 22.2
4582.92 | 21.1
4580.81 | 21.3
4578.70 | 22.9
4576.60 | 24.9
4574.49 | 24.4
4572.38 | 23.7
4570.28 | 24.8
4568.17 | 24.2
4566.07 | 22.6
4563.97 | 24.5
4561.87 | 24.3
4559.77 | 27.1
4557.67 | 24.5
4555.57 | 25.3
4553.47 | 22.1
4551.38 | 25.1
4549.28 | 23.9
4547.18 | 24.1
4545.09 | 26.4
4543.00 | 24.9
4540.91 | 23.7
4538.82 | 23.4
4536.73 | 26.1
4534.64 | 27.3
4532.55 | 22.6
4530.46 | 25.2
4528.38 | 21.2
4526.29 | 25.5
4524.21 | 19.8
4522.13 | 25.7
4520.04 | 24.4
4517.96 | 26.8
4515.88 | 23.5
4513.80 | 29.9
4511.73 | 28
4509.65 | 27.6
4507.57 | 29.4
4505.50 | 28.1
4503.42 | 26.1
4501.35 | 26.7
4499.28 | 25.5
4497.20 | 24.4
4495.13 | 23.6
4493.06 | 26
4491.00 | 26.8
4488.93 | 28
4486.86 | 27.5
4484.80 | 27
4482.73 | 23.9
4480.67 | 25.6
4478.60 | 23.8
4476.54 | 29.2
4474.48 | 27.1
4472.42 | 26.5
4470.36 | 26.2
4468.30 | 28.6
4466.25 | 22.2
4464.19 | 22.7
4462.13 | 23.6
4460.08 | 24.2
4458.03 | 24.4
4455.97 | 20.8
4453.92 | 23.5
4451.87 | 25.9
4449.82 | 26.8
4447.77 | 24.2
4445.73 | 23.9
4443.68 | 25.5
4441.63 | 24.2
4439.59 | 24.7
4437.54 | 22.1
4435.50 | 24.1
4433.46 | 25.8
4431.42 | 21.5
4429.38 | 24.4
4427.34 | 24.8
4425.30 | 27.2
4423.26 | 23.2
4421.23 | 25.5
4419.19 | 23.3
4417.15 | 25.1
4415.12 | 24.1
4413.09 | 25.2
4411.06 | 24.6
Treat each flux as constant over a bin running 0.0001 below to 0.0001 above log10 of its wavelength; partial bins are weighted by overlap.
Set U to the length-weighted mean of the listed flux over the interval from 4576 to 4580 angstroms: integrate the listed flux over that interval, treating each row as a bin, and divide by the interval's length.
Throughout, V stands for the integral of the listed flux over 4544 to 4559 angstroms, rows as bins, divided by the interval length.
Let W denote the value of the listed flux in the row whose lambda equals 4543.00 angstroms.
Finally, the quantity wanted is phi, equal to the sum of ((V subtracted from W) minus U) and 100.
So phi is 76.7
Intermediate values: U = 23.7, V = 24.5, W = 24.9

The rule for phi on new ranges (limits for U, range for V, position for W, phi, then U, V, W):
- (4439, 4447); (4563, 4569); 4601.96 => 76.2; 24.6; 23.8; 24.5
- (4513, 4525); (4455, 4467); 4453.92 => 75.5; 25.0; 23.0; 23.5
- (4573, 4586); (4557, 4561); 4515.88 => 74.8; 22.8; 25.9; 23.5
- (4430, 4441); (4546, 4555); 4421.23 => 77.9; 23.7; 23.9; 25.5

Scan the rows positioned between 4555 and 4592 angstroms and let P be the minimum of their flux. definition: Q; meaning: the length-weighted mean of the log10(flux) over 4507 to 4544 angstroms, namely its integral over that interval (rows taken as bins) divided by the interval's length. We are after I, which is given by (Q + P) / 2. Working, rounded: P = 18.6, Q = 1.40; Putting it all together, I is 10.0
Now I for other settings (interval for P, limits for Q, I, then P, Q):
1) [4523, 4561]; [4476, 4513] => 10.6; 19.8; 1.42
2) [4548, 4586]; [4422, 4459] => 11.2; 21.1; 1.38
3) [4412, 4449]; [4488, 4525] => 11.5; 21.5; 1.42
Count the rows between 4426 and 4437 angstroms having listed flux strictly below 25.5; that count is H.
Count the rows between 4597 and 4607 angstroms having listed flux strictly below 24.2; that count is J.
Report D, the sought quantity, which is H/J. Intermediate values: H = 4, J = 3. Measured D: 1.3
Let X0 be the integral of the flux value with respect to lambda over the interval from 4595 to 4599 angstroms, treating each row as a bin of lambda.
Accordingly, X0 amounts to 99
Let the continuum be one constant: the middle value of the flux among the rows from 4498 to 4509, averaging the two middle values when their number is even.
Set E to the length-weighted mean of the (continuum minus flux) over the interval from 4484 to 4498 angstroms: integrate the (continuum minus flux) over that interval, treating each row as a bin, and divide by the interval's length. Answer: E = 0.5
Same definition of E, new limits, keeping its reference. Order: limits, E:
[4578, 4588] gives 4.6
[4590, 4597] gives 3.2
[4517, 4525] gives 2.4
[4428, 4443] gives 2.8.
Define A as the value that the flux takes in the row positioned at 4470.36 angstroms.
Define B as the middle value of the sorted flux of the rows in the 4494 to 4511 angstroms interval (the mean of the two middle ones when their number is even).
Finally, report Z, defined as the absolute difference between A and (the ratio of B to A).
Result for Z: 25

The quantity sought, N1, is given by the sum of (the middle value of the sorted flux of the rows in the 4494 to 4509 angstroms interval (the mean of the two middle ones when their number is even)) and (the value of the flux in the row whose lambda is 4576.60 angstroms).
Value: 51.0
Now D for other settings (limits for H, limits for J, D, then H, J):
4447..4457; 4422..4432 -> 1.5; 3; 2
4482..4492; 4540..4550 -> 0.3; 1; 3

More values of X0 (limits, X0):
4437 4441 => 95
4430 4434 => 94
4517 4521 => 102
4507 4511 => 113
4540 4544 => 97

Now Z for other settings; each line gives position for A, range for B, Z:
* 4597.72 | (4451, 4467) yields 22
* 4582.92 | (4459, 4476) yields 20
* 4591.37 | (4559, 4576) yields 20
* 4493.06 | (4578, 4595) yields 25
